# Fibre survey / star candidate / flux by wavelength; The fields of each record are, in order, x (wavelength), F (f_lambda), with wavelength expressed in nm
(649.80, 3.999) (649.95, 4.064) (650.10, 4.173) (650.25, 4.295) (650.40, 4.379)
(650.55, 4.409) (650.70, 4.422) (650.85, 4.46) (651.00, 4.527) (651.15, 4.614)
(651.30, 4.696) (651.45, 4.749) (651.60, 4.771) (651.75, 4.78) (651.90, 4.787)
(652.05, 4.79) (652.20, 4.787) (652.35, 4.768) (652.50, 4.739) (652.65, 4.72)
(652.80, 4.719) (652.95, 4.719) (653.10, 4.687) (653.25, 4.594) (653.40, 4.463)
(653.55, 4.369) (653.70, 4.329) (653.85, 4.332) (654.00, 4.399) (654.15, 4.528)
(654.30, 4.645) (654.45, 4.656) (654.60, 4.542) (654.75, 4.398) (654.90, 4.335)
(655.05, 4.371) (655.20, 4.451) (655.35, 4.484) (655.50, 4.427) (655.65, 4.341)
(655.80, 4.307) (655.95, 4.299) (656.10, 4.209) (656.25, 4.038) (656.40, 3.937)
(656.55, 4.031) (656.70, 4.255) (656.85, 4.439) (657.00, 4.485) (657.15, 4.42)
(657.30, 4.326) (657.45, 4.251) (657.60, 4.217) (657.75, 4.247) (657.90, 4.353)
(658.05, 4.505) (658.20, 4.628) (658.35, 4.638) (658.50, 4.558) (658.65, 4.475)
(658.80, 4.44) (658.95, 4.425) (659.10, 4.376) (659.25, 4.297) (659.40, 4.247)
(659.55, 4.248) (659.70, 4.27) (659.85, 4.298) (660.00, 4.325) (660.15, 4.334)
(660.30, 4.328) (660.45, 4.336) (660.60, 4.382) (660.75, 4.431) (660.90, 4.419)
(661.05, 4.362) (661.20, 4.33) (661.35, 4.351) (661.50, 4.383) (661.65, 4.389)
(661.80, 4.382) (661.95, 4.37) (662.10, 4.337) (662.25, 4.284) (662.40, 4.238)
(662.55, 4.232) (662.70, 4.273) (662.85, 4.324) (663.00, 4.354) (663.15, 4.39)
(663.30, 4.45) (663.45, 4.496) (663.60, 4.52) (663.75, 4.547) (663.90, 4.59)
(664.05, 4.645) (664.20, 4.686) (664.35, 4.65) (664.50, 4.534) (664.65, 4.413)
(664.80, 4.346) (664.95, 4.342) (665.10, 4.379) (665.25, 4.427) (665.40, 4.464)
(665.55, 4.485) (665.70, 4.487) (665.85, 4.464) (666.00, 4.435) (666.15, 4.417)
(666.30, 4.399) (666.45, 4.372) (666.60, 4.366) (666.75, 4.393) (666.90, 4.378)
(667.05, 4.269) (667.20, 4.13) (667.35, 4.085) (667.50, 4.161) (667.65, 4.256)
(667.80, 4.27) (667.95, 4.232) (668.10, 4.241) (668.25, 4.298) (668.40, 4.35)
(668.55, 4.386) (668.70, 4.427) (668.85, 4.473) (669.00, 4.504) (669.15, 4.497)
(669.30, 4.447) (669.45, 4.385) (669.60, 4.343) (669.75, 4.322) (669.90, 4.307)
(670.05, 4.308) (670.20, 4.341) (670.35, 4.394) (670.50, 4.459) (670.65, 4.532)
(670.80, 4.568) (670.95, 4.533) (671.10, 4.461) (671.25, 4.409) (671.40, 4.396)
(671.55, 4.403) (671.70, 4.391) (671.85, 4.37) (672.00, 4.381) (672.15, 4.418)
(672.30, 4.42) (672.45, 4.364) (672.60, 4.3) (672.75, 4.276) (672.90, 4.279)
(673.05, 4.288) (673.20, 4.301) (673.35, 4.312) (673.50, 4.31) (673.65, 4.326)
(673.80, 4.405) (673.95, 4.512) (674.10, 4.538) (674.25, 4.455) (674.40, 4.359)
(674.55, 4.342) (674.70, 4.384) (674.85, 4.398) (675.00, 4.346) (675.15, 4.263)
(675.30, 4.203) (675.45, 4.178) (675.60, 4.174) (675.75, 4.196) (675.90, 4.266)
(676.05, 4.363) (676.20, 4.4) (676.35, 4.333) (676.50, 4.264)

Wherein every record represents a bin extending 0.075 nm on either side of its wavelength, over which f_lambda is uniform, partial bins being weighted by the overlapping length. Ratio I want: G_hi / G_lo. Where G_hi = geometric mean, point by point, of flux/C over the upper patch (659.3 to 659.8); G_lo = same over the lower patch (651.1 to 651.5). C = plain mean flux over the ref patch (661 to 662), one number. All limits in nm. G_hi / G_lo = 0.91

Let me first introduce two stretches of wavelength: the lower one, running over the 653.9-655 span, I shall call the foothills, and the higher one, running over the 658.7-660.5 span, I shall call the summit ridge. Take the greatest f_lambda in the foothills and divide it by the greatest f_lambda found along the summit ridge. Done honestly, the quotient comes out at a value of 1.05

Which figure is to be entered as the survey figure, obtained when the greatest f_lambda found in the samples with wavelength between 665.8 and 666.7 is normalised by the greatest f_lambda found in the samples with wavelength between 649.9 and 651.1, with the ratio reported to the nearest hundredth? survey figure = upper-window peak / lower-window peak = 0.99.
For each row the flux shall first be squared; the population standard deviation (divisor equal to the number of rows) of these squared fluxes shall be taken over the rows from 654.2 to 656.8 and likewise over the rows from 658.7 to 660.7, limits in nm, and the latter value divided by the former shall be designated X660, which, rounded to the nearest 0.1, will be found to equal 0.3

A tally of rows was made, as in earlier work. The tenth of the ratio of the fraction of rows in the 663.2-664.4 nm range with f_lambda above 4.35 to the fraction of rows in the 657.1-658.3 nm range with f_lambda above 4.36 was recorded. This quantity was 0.27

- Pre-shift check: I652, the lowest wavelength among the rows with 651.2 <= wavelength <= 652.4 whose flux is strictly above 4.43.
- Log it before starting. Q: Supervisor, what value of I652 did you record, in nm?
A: 651.30 nm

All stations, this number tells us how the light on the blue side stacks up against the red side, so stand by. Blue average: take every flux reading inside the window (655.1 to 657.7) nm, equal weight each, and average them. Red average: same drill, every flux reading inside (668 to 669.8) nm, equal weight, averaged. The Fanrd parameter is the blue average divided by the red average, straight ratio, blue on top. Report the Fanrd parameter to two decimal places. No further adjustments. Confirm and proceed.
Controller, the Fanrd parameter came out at 0.98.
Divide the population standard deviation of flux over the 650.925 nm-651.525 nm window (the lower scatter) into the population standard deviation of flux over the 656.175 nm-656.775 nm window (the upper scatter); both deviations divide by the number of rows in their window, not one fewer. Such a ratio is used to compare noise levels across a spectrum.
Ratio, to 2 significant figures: 1.4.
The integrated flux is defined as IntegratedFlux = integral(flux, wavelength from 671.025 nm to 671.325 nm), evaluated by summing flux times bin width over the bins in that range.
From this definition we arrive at 1.33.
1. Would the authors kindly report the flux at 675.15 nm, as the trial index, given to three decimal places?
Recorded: 4.263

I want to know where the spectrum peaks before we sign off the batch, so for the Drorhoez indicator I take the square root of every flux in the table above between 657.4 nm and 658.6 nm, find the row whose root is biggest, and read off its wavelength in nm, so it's 658.35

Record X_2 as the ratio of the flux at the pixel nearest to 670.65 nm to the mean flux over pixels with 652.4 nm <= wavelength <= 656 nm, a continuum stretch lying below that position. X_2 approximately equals 1.008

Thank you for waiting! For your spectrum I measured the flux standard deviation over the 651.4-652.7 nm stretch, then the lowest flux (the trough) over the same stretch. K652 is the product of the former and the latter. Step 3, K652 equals 0.1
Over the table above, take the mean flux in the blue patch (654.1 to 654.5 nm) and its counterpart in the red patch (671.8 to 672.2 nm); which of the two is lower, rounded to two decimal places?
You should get 4.39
